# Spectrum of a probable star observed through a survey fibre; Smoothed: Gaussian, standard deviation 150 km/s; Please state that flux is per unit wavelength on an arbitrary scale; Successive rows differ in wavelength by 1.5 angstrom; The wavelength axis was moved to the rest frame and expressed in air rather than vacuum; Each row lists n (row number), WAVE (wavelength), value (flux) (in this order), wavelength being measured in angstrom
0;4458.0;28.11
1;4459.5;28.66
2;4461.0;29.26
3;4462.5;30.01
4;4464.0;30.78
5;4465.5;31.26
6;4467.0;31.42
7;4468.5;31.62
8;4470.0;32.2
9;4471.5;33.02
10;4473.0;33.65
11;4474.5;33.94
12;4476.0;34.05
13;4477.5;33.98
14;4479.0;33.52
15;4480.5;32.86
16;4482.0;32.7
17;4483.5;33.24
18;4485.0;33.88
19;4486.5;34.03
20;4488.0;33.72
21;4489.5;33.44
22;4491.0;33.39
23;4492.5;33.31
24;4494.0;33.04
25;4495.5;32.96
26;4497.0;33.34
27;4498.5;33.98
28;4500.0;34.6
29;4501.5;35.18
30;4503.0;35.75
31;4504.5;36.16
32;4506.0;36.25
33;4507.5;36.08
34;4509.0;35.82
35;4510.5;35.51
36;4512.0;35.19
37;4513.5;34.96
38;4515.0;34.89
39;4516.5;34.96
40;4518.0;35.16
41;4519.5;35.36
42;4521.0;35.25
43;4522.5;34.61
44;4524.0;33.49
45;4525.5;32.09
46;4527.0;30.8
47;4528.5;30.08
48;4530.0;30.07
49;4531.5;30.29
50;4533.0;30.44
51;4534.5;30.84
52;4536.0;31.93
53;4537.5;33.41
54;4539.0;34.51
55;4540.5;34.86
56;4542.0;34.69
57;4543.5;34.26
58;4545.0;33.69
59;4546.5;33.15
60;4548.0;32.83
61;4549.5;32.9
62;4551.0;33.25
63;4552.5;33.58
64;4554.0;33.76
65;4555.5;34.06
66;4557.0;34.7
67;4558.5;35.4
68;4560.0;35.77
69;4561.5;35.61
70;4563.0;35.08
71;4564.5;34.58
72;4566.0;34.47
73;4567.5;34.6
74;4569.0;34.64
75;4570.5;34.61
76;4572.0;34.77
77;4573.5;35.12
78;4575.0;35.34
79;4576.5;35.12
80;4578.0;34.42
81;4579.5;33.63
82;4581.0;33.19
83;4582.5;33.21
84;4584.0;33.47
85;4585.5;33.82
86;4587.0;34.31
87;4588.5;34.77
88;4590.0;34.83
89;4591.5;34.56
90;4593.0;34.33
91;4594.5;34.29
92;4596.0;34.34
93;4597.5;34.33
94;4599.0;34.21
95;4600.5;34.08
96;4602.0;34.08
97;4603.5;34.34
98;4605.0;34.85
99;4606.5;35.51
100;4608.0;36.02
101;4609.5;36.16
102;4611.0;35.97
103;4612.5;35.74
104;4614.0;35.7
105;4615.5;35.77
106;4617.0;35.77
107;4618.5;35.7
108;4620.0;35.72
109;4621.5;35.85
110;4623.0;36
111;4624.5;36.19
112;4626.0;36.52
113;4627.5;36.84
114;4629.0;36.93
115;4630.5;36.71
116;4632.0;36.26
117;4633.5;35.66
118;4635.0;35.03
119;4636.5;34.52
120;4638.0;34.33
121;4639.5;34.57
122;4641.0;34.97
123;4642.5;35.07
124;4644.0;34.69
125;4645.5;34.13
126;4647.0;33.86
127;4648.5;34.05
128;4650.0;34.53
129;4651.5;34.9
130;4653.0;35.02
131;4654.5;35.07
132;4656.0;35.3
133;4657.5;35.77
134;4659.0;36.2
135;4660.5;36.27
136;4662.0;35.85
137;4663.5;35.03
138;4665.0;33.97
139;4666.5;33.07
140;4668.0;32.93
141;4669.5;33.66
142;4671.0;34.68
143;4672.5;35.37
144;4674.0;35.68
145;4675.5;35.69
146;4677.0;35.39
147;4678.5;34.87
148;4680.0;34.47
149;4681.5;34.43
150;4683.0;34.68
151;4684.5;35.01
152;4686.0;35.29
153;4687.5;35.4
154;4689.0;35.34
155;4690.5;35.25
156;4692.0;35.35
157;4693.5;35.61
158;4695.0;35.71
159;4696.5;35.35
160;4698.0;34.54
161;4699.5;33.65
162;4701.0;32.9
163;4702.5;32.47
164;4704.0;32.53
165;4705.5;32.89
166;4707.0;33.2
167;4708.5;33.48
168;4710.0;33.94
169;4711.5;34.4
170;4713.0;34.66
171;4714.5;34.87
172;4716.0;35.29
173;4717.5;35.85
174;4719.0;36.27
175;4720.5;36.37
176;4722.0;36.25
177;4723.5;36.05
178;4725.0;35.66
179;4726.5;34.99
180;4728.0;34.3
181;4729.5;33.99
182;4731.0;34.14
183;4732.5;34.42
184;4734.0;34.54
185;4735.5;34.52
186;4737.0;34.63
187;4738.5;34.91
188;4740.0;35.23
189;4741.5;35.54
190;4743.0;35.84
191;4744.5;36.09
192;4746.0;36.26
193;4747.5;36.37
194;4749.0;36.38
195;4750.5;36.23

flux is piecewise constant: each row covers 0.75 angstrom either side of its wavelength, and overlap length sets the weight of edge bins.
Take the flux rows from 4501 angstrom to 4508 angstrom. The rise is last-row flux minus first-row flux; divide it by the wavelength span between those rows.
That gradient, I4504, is 0.15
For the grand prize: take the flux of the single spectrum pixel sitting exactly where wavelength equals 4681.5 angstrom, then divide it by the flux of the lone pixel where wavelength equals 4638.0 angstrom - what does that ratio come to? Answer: 1.00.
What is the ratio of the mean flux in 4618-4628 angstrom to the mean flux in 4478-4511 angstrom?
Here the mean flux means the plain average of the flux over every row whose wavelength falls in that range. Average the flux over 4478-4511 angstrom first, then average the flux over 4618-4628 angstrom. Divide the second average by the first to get 1.06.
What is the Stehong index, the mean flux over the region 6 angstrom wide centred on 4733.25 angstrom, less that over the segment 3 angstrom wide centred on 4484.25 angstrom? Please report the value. 0.8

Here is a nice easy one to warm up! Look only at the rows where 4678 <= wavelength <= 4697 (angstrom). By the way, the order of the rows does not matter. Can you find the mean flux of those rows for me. 35.1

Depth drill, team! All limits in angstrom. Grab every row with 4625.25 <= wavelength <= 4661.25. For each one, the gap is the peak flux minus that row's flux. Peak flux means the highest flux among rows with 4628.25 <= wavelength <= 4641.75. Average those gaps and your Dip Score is 1.6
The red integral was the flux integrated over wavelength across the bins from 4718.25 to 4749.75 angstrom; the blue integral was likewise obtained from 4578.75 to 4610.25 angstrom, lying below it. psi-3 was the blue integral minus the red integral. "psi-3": -31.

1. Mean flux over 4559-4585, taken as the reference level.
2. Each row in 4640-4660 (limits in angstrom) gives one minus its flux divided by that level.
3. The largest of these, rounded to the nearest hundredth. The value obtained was 0.02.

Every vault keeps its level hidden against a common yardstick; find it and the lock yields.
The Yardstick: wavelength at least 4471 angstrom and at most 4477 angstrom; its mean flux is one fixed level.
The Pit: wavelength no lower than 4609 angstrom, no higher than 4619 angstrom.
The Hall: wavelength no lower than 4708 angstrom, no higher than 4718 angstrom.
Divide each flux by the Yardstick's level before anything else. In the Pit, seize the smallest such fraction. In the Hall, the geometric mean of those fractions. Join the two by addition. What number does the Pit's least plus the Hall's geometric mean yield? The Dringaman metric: 2.09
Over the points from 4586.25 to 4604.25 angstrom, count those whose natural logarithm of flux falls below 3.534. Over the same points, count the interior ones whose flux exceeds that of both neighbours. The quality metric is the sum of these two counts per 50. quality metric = 0.100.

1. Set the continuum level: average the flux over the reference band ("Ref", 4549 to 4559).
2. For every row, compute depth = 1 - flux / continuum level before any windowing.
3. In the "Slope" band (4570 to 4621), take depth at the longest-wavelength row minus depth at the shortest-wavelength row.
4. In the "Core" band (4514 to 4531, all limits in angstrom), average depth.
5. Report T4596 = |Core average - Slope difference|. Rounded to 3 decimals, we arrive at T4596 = 0.051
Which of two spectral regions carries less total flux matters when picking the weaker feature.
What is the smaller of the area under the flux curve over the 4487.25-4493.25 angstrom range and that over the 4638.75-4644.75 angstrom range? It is 200.8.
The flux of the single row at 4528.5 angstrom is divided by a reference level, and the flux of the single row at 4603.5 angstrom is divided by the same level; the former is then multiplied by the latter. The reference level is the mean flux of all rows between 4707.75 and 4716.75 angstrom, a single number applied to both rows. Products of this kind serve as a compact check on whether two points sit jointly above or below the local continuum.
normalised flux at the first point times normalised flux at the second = 0.87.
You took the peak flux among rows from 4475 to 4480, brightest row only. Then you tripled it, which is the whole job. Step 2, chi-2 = 102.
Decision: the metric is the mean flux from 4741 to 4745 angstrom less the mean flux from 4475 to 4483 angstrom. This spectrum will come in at 2.4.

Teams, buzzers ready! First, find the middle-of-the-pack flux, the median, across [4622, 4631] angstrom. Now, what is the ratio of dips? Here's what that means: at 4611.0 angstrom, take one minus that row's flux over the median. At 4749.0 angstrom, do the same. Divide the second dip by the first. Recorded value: 0.36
